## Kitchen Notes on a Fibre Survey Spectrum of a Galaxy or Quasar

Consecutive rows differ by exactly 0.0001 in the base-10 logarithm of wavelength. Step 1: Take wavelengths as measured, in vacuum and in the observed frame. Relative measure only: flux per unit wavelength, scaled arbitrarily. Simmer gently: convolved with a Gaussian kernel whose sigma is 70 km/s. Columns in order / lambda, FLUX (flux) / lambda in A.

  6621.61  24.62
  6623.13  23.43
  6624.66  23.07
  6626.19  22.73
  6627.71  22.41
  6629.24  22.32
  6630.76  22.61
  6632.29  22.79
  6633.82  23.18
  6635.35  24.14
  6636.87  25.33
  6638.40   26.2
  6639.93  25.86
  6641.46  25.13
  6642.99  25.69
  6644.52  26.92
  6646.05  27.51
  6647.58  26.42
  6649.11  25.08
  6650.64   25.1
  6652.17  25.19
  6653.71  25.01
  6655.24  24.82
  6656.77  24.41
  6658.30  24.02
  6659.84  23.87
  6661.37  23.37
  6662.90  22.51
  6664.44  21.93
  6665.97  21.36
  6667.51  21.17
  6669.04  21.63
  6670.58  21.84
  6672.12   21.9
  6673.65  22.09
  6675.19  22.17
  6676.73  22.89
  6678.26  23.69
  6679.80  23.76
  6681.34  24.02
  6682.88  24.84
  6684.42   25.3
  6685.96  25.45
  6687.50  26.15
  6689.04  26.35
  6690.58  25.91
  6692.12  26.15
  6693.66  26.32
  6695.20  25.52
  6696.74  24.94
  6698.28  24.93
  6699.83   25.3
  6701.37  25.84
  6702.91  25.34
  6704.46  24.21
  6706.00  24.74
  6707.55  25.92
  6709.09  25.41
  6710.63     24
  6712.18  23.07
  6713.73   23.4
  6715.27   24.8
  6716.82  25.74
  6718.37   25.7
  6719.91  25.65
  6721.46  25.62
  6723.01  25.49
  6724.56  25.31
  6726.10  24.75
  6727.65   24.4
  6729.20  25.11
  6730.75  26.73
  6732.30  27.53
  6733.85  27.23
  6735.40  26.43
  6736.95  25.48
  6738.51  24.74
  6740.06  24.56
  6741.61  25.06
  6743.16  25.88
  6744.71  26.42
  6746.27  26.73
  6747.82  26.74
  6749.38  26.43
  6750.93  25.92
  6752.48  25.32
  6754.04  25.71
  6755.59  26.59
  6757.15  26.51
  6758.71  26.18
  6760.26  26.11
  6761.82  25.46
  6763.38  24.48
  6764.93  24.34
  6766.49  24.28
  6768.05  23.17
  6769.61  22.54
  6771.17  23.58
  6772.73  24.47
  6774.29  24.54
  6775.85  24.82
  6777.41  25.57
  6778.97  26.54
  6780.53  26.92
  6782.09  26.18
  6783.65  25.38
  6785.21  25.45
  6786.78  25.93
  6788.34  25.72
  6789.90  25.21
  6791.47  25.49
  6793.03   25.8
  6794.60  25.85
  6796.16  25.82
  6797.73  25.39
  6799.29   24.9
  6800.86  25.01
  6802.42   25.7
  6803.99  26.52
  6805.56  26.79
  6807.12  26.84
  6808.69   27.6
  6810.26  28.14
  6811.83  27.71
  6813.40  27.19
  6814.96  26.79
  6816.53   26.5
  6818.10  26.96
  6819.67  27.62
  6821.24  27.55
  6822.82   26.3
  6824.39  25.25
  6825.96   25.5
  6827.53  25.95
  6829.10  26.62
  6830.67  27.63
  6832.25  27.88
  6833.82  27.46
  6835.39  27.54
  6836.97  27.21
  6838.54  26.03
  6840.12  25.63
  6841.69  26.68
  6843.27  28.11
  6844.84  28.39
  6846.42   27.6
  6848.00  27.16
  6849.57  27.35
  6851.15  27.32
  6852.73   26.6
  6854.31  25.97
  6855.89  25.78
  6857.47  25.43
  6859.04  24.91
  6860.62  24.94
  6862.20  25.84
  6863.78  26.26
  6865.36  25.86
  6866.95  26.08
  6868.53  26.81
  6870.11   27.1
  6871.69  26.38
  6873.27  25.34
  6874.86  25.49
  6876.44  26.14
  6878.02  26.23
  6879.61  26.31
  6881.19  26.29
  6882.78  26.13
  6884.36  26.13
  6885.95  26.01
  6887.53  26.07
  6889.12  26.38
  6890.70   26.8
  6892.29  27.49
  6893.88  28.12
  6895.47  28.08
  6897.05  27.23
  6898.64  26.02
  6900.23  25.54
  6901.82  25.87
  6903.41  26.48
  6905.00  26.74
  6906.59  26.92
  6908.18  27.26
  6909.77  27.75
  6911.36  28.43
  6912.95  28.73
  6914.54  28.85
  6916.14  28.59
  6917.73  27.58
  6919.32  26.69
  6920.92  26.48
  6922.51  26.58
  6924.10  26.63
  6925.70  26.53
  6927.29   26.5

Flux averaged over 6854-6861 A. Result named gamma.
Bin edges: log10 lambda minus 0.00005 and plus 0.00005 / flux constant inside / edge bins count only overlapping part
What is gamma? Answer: 25.4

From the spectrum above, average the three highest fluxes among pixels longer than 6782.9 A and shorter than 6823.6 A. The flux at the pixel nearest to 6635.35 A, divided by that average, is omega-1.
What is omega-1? 0.868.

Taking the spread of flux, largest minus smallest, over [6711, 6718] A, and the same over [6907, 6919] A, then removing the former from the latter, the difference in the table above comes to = -1.1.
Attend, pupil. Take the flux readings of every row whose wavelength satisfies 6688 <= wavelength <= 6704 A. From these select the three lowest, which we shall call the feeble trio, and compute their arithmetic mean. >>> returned 25.1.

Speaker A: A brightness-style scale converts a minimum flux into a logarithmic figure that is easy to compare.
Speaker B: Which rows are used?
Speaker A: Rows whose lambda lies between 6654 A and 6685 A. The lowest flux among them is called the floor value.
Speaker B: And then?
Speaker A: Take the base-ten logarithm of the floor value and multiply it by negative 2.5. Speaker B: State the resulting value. -3.31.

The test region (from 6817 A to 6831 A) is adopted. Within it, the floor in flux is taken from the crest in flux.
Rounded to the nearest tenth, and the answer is 2.4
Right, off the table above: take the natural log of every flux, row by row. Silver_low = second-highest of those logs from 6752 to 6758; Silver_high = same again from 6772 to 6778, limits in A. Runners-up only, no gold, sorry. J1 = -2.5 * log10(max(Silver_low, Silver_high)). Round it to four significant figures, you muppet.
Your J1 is -1.289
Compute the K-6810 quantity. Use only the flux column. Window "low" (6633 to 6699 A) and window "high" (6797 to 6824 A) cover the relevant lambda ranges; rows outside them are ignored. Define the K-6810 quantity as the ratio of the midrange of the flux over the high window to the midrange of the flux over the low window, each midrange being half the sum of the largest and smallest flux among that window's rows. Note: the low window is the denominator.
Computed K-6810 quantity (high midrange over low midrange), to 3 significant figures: 1.09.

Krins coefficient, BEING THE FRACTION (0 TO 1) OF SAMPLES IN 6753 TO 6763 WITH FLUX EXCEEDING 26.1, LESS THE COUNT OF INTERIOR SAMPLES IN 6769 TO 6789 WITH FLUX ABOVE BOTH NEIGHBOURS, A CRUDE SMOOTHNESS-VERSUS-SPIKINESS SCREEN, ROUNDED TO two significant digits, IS -1.3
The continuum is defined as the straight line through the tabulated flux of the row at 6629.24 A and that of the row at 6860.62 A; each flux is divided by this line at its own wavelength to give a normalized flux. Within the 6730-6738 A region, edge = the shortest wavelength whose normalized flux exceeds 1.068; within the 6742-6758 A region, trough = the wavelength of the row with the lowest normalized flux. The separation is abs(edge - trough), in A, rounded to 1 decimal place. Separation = 21.7 A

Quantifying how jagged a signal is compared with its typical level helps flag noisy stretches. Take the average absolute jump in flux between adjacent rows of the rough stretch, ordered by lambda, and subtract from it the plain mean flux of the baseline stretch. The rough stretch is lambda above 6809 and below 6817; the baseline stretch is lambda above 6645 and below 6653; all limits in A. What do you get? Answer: -25.5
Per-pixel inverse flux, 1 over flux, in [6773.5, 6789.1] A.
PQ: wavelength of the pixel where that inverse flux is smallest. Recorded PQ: 6780.53 A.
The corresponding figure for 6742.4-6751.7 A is 6747.82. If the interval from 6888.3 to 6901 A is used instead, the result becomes 6893.88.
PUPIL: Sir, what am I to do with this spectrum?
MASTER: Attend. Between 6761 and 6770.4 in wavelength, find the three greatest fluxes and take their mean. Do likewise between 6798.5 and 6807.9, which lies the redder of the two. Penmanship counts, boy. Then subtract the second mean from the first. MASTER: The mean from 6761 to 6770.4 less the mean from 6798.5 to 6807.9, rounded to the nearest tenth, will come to -2.0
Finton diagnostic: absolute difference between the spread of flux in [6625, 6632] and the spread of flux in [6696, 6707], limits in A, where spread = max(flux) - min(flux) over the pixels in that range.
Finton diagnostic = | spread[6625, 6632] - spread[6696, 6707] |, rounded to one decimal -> 1.2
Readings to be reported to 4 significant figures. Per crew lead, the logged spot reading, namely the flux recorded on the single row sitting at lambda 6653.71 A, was 25.01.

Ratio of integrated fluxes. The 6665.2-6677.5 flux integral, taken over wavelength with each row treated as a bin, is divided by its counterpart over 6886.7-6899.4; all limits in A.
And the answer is 0.784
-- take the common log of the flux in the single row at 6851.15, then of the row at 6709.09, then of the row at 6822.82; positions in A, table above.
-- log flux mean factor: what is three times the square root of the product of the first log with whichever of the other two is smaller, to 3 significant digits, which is 4.26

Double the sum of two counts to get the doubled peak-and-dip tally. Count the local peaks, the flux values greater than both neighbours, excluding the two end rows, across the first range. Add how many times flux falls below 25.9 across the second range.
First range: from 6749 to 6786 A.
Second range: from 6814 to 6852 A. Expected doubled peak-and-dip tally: 10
